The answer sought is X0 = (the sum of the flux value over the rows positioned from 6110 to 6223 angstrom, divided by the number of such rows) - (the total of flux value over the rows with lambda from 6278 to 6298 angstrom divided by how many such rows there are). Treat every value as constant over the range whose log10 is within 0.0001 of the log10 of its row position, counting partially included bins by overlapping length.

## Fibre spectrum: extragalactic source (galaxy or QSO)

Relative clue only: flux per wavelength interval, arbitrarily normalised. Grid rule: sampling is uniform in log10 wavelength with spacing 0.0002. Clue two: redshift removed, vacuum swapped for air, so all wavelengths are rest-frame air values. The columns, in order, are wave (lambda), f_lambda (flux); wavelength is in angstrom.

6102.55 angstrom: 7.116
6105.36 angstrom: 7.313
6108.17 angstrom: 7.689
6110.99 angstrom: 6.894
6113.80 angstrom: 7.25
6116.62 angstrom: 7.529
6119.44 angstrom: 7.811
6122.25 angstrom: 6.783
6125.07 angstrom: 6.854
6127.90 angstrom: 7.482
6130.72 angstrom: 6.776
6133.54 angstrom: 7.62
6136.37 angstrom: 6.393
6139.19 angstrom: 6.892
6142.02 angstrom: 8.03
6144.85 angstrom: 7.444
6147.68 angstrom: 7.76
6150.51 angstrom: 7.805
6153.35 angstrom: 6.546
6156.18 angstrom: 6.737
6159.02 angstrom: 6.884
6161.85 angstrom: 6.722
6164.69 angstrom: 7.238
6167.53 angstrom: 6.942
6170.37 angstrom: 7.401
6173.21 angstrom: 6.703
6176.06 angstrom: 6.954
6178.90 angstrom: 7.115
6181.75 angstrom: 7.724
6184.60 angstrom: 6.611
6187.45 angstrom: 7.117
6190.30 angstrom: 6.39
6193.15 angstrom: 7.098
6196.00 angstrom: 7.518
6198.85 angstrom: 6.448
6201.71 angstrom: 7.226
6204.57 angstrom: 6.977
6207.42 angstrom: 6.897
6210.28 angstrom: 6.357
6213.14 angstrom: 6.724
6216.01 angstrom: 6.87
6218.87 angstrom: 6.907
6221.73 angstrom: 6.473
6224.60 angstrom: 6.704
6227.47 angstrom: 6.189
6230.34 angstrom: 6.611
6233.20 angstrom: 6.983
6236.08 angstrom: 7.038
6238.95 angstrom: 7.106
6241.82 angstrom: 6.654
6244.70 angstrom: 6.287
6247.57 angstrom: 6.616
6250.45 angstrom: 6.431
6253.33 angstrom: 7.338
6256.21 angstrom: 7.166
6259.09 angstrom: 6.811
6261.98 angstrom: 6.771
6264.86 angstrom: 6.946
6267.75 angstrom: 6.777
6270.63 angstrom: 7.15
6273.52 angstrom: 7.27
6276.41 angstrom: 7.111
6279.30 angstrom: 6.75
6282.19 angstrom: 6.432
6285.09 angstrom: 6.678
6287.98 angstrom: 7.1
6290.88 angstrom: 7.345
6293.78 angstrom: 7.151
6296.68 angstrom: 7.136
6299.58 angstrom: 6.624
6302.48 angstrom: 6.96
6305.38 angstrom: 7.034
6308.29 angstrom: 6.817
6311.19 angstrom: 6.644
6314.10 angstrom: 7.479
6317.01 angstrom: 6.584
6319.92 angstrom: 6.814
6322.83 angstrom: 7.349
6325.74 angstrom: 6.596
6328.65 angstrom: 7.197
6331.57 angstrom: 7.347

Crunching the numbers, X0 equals 0.11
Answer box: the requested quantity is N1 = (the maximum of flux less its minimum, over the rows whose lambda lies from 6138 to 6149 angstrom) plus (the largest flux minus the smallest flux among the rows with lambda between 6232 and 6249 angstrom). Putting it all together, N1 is 2.0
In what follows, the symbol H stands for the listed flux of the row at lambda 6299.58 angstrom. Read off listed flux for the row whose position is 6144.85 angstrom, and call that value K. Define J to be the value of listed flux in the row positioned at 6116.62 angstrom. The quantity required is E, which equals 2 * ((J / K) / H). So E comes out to 0.305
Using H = 6.624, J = 7.529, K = 7.444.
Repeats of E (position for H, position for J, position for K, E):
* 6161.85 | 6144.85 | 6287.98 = 0.312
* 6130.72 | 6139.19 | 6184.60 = 0.308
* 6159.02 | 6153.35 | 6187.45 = 0.267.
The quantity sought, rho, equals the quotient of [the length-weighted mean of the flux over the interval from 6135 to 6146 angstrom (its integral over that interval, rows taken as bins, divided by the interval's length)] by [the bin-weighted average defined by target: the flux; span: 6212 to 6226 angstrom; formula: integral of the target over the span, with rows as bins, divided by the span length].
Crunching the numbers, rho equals 1.068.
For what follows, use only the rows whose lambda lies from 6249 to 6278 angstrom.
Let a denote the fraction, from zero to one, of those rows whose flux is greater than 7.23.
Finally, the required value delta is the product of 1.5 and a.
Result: 0.30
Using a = 0.20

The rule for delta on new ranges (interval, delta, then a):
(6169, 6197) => 0.45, 0.30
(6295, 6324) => 0.30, 0.20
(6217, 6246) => 0.00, 0.00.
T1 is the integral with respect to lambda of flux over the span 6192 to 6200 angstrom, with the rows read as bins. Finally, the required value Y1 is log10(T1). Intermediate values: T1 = 56.4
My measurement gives 1.75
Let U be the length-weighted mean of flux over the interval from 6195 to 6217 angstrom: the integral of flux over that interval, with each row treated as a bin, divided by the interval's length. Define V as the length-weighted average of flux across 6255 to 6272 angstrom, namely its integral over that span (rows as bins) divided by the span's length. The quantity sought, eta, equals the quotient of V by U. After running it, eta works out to 1.01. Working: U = 6.86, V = 6.93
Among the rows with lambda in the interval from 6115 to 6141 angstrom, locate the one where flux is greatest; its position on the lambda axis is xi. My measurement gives 6119.44 angstrom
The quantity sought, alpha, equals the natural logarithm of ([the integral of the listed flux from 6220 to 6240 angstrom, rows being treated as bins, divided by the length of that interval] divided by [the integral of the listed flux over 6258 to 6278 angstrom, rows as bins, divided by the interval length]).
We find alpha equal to -0.037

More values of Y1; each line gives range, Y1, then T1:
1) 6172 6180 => 1.74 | 55.4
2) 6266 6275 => 1.80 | 63.6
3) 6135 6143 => 1.75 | 56.5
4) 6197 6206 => 1.79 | 62.3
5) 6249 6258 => 1.80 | 62.7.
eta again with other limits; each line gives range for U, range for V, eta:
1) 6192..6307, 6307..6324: 1.01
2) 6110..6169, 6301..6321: 0.96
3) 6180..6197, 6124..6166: 1.01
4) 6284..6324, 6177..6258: 0.98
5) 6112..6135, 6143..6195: 0.98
